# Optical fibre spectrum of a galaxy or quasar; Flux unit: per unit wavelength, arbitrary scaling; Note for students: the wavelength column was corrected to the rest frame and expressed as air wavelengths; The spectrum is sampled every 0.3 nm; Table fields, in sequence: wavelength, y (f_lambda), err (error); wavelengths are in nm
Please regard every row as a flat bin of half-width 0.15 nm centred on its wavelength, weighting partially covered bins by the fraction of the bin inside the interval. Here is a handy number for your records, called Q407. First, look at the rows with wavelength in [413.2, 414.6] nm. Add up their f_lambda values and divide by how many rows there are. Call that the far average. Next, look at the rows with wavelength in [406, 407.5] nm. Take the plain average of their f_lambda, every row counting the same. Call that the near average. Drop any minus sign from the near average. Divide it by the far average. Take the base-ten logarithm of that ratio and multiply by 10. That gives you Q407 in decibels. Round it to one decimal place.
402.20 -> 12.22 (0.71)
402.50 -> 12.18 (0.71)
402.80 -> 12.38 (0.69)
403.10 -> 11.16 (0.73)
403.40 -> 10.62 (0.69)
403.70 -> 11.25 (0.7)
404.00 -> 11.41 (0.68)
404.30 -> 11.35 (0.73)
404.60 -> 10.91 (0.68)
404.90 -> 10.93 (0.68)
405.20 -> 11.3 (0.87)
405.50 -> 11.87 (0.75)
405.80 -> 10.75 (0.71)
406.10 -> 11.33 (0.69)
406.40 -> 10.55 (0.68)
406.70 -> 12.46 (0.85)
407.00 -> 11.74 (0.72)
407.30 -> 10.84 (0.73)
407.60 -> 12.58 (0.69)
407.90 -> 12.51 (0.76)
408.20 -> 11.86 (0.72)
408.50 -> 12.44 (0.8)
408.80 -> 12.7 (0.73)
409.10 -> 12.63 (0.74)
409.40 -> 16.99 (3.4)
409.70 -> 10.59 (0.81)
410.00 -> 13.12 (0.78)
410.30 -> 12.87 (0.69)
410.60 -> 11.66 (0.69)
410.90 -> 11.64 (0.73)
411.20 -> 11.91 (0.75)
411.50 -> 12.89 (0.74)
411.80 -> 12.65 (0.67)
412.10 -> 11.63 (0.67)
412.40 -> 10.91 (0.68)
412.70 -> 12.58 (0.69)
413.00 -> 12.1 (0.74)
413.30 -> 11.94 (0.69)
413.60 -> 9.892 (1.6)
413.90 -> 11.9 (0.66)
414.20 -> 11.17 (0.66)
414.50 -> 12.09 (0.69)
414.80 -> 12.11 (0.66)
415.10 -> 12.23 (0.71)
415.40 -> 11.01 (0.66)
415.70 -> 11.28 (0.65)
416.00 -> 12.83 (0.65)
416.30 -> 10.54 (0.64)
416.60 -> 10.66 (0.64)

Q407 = 0.0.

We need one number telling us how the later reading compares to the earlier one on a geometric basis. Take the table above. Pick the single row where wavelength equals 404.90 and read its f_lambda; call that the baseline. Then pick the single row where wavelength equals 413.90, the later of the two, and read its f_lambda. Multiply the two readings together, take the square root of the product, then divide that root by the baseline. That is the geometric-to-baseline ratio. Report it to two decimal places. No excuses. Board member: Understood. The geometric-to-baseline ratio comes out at 1.04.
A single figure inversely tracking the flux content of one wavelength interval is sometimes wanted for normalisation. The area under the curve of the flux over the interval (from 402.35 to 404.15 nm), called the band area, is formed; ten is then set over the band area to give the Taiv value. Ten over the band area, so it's 0.48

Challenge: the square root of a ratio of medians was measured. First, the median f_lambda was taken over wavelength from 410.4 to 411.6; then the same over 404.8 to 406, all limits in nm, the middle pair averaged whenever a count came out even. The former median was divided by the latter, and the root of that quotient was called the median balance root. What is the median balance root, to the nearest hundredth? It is 1.03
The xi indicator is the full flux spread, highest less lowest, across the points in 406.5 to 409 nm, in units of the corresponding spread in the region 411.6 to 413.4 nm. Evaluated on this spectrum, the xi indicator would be 1.07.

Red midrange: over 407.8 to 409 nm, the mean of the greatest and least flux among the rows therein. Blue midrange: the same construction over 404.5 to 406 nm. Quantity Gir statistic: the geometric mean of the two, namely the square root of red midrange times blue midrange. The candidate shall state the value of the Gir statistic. 11.8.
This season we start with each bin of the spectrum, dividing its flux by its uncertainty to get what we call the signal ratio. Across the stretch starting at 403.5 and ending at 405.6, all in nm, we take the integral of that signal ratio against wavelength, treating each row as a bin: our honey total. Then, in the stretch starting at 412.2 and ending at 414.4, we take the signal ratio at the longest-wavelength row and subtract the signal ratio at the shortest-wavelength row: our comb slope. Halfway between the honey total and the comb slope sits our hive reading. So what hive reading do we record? 16.8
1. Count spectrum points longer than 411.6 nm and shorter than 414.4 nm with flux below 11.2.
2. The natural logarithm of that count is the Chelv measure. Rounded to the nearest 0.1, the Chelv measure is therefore 1.1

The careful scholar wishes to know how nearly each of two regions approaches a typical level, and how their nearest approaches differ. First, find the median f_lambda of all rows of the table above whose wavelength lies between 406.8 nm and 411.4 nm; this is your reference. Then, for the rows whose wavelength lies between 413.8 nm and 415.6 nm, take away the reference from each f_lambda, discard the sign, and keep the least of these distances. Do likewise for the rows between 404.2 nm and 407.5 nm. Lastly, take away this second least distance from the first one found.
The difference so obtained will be 0.19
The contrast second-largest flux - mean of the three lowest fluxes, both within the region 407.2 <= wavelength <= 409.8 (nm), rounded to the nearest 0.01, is 1.60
